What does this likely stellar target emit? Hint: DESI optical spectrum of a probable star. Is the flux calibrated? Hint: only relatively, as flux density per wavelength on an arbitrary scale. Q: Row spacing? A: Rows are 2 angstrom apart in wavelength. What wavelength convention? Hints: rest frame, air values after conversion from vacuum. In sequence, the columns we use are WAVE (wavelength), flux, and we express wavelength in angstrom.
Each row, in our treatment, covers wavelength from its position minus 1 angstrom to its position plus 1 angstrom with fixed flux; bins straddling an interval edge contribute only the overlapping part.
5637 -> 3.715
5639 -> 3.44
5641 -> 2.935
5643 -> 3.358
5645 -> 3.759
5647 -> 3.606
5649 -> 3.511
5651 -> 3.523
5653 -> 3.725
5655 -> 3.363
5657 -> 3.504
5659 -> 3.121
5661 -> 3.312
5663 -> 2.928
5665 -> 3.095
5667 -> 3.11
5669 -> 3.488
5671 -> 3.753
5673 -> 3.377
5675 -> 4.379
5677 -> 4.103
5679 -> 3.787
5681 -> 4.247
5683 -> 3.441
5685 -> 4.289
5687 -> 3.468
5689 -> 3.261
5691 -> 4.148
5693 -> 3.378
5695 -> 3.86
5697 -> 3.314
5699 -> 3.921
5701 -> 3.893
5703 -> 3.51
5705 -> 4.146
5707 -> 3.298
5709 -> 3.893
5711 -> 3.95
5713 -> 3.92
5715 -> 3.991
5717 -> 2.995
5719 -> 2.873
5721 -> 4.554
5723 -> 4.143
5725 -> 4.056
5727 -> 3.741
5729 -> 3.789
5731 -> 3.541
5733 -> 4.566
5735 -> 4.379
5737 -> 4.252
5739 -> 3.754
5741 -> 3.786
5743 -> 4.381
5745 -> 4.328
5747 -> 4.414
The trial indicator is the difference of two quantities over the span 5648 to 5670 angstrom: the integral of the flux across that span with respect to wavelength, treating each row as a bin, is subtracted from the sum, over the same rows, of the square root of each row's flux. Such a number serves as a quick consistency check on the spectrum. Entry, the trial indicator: -53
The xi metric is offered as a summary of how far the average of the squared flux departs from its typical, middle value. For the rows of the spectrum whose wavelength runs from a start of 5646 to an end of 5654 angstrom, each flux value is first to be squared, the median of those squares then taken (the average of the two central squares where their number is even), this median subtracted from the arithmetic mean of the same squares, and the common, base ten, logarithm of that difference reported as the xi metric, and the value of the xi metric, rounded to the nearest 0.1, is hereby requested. -0.7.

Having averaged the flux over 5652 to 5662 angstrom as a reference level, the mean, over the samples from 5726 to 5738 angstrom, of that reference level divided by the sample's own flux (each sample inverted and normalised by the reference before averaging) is 0.85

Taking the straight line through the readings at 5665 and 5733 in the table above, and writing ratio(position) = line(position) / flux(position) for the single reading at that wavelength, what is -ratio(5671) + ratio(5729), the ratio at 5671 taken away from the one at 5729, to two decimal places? 0.32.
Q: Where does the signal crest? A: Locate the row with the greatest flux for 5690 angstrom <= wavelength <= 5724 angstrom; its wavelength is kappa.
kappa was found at 5721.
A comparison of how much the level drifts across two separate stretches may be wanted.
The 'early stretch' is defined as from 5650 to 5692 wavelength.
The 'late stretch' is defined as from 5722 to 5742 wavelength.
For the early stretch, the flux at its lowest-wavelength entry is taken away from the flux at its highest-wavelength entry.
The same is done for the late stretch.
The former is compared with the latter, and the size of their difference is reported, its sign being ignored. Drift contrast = 1.0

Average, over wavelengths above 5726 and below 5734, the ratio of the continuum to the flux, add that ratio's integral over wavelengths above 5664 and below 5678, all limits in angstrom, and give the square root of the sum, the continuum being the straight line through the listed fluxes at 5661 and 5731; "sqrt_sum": 3.7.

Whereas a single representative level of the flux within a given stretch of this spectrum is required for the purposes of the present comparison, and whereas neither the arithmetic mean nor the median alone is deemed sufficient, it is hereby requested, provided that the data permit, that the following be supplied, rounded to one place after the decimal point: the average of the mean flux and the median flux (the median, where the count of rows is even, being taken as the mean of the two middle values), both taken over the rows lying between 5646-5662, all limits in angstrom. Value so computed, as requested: 3.5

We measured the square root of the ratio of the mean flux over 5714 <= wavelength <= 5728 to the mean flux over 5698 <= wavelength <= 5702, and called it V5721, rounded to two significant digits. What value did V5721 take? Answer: 0.98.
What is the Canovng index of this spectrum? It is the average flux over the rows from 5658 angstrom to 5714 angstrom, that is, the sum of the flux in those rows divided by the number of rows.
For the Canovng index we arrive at 3.66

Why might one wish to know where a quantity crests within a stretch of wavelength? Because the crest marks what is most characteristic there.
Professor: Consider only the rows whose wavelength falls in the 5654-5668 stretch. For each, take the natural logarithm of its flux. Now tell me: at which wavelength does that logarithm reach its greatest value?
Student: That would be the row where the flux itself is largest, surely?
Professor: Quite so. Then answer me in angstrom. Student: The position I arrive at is 5657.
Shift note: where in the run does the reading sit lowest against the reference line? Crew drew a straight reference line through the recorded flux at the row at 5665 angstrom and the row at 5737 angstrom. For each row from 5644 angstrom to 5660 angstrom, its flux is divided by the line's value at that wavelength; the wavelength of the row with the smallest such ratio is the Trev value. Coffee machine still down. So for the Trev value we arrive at 5659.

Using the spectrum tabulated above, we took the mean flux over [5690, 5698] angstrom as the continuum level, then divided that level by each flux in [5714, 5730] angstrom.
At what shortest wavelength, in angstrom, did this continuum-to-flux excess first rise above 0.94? 5717 angstrom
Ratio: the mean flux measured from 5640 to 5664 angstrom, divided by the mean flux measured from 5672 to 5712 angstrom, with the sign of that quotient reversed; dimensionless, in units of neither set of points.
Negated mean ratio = -0.90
